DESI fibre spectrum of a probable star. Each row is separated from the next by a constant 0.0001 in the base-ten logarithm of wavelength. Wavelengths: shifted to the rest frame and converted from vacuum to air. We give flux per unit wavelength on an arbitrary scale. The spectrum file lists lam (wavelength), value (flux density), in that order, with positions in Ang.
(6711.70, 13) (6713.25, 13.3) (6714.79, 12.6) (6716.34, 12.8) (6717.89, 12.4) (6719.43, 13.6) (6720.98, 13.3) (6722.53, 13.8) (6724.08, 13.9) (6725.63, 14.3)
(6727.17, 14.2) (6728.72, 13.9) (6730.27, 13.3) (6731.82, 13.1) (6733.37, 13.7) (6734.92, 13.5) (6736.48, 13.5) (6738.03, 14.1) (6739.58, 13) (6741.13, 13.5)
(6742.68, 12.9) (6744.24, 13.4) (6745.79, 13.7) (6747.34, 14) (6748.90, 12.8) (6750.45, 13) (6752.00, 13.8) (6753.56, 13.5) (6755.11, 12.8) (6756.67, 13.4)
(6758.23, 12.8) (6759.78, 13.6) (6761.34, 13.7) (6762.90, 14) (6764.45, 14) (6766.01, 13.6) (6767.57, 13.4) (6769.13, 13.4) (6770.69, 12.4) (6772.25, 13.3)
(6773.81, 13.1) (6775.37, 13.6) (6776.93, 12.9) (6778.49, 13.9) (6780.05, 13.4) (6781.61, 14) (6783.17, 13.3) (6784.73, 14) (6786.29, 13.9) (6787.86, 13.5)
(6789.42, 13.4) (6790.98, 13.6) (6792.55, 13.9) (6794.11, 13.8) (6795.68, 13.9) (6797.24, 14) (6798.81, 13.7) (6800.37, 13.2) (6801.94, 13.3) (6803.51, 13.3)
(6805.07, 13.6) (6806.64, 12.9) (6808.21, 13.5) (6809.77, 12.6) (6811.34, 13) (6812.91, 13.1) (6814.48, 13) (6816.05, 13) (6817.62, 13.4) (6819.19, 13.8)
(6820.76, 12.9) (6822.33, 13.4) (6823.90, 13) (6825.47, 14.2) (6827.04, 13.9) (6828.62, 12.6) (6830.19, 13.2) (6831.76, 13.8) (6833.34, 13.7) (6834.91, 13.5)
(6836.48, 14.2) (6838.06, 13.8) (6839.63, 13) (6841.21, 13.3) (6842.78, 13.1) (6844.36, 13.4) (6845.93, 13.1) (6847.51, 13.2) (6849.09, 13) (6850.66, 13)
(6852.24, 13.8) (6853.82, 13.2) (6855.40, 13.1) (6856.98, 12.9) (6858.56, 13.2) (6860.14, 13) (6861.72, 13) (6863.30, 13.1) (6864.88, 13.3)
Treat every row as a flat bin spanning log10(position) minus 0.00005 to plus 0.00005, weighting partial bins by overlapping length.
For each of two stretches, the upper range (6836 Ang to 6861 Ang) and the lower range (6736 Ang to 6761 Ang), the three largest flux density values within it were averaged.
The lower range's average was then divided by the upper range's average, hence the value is 1.00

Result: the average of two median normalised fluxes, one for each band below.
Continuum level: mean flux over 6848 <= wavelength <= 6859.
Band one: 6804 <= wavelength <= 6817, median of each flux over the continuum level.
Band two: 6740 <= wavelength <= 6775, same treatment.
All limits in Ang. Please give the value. 1.00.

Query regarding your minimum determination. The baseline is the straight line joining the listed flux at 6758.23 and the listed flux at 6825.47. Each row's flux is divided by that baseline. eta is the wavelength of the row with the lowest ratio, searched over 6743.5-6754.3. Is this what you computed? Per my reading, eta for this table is 6748.90 Ang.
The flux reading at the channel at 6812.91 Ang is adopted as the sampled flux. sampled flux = 13.1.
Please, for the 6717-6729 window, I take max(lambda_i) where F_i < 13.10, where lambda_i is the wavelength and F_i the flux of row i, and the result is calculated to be 6717.89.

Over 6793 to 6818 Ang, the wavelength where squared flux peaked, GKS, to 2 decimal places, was 6797.24 Ang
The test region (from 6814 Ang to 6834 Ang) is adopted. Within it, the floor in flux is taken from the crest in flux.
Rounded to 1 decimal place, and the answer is 1.6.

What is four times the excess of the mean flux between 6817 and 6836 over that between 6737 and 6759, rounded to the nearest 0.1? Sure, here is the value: 0.5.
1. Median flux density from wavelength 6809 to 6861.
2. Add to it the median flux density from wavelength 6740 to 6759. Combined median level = 26.6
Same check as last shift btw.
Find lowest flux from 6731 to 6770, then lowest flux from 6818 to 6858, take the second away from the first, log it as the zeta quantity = 0.2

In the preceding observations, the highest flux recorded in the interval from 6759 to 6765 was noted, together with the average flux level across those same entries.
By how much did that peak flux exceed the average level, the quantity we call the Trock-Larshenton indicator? 0.2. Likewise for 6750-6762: 0.5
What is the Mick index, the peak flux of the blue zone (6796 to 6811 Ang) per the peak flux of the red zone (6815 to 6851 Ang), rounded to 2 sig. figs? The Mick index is 0.99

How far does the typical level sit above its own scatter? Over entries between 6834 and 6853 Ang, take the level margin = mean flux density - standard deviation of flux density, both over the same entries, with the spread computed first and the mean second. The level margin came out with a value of 13.0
